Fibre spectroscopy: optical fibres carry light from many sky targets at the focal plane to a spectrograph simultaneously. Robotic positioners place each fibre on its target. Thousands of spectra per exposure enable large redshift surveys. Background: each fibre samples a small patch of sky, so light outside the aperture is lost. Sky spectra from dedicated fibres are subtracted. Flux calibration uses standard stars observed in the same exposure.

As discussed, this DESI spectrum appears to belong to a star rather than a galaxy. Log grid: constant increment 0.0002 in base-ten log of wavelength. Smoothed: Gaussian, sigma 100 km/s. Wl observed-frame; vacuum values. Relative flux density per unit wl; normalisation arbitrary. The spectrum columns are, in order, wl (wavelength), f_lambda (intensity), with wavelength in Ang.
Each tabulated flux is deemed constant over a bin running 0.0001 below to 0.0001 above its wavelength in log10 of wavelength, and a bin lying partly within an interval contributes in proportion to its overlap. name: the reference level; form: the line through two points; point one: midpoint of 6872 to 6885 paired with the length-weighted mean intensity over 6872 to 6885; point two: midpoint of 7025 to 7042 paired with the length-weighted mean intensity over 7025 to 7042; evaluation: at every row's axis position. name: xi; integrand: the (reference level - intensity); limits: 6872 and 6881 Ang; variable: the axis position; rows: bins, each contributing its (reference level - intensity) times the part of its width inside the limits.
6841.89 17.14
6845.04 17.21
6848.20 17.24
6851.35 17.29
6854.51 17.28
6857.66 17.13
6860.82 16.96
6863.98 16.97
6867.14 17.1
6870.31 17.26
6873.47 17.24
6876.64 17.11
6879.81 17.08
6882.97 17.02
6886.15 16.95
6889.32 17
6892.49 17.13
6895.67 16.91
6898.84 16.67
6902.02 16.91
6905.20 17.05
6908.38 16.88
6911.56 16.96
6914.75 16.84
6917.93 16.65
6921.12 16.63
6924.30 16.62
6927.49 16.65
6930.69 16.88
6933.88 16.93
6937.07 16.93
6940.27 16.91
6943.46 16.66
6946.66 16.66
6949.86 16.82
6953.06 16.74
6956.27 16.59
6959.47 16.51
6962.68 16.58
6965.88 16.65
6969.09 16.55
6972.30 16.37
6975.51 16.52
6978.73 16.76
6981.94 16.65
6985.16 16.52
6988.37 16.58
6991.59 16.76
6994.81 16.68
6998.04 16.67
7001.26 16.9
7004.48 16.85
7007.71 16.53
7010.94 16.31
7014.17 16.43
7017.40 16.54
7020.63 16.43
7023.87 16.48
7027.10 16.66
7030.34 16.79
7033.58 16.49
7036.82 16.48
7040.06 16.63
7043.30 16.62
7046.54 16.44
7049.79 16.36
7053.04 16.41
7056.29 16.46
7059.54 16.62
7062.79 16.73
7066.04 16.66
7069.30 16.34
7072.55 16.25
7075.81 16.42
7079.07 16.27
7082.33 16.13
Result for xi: -0.4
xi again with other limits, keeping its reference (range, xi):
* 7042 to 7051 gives 0.9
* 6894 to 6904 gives 1.9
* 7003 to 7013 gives 1.4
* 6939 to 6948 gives 1.4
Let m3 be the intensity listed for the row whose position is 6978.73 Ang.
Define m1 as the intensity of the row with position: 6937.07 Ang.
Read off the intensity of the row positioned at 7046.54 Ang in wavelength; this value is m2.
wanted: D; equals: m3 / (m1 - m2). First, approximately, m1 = 16.93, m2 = 16.44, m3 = 16.76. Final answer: 34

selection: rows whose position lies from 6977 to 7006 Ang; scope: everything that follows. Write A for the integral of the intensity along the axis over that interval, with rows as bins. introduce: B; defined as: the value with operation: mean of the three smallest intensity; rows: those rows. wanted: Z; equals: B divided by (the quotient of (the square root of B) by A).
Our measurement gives 1973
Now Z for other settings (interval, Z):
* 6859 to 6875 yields 1129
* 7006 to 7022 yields 1065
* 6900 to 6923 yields 1583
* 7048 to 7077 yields 1929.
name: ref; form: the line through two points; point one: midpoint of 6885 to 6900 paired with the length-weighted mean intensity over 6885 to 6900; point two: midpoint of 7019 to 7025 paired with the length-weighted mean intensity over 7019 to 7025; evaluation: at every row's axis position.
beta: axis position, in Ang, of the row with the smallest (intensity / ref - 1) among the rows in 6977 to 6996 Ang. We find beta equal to 6985.16 Ang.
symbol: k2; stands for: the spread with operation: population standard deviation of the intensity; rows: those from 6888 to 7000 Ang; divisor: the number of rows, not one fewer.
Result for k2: 0.17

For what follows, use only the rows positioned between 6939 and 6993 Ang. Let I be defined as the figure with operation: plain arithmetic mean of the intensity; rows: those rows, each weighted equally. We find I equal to 16.6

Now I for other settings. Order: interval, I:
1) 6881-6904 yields 16.9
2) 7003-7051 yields 16.5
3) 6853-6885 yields 17.1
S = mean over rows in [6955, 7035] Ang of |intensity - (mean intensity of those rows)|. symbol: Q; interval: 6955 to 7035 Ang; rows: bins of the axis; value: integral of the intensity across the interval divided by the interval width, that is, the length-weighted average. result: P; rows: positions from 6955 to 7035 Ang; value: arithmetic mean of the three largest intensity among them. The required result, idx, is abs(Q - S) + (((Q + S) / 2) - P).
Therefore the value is 7.98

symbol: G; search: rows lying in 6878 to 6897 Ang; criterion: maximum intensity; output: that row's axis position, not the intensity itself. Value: 6892.49 Ang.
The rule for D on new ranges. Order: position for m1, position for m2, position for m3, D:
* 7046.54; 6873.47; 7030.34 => -21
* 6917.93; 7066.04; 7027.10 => -1666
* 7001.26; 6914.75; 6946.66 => 278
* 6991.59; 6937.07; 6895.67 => -99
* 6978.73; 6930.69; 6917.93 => -139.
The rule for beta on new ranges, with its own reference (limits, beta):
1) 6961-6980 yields 6972.30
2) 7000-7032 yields 7010.94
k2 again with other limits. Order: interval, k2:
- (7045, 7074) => 0.15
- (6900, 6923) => 0.14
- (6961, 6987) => 0.11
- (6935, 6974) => 0.16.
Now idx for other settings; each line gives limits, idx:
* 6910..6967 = 8.10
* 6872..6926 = 8.15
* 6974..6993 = 8.18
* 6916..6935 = 8.21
